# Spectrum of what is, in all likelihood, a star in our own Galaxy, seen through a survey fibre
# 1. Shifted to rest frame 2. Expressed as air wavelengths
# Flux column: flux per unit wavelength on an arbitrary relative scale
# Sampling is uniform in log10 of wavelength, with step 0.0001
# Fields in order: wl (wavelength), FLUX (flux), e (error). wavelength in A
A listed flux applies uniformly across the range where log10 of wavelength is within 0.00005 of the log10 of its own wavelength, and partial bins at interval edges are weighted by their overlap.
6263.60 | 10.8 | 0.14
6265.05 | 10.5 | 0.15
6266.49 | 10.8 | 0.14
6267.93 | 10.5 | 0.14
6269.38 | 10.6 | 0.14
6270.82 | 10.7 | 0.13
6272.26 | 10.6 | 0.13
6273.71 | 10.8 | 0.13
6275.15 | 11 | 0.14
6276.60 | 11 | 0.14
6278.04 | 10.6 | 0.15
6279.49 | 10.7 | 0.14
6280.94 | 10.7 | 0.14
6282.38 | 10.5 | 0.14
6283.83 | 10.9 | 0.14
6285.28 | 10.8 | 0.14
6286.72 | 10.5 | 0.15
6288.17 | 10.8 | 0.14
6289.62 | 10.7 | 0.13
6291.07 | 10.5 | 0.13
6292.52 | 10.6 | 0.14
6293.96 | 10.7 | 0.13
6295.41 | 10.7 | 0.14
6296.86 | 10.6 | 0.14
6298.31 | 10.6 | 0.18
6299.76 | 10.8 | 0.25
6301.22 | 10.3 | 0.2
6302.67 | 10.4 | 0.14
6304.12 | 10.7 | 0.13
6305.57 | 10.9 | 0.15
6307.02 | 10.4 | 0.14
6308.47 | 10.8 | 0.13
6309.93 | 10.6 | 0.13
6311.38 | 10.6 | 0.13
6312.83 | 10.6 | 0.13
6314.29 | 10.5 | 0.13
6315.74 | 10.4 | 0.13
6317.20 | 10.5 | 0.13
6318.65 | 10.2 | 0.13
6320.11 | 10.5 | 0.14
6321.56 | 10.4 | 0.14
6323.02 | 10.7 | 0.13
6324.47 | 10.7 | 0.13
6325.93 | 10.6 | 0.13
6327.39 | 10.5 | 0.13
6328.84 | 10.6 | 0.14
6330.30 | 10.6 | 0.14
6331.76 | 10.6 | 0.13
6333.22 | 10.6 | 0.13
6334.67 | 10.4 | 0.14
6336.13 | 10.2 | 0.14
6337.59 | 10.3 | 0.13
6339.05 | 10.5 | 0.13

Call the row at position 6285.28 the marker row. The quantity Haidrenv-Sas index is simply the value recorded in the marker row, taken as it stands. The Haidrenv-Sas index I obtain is 10.8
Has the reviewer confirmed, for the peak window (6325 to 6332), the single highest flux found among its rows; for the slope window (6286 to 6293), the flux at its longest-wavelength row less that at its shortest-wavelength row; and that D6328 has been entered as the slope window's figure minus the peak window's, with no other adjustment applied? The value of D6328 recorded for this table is -10.5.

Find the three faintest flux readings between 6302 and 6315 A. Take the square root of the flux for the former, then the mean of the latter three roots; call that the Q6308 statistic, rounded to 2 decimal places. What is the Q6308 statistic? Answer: 3.23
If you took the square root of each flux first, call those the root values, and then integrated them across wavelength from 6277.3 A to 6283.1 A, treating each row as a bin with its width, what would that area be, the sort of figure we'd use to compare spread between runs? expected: 18.9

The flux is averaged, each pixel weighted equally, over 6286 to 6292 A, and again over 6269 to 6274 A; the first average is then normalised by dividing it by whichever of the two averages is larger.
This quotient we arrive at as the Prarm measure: 0.995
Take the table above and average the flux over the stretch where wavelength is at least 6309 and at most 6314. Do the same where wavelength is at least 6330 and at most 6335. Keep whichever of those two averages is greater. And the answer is 10.6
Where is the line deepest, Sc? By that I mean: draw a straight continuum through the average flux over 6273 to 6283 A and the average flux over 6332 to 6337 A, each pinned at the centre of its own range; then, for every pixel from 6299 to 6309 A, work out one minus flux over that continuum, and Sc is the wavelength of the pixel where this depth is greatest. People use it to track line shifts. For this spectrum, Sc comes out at 6301.22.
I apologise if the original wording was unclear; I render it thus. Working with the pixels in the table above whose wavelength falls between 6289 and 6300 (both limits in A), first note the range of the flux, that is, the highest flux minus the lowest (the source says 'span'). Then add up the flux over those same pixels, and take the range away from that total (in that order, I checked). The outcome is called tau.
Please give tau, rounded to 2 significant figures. 85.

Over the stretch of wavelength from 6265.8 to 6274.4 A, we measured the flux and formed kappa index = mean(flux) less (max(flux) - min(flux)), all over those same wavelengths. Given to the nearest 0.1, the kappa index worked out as 10.4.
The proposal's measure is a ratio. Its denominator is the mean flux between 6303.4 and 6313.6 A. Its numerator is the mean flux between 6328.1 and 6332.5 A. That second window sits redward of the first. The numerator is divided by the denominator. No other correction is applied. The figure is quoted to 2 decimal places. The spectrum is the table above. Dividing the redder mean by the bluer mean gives 0.99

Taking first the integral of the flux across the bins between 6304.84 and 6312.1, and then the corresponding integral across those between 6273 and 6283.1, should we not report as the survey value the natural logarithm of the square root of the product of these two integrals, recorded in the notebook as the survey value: 4.52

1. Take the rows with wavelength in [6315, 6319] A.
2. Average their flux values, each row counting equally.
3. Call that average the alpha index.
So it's 10.4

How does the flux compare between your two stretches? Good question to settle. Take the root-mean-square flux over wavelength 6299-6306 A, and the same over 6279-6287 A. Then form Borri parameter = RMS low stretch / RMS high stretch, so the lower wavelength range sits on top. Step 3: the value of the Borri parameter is 1.01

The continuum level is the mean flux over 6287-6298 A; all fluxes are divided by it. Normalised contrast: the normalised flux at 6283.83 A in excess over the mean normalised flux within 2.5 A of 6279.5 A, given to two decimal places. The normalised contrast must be 0.02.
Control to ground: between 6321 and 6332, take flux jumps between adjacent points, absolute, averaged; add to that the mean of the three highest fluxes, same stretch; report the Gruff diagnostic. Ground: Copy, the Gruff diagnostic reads 10.75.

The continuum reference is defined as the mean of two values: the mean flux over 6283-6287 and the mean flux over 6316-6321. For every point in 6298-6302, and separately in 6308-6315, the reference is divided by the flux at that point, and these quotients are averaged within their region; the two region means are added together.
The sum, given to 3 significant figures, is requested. 2.00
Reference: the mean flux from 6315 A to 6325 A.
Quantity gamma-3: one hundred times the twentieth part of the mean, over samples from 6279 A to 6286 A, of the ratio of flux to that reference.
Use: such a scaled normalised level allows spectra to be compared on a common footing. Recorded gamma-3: 5.11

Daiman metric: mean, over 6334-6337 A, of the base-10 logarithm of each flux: 1.01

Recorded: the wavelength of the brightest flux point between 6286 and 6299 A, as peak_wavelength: 6288.17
